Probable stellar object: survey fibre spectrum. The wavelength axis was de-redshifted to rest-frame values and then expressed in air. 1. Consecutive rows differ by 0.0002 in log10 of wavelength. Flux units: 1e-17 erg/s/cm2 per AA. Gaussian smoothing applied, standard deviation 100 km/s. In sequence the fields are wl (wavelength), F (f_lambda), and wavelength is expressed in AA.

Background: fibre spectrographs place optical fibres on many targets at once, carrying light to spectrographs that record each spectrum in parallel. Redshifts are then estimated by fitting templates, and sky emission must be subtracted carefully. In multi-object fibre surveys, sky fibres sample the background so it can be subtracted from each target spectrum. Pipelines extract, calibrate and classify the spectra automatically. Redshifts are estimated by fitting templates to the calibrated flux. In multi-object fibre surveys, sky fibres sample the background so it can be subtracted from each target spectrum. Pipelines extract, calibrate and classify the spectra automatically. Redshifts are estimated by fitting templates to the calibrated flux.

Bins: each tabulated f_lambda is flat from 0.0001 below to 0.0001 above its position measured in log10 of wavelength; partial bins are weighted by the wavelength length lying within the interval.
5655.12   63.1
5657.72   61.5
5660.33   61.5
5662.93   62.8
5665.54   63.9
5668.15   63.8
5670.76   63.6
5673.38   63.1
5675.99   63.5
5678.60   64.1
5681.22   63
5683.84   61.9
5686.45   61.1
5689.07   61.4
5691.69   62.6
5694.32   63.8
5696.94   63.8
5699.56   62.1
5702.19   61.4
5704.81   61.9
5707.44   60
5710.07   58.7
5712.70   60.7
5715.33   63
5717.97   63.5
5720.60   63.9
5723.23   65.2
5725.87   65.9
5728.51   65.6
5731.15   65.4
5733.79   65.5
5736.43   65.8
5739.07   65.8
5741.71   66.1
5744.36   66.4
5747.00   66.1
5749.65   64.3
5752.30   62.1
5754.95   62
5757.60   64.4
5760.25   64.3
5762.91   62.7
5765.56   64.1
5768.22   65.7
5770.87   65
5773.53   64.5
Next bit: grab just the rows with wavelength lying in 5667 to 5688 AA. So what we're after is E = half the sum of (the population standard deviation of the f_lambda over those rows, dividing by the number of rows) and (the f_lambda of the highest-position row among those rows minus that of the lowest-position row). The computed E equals -0.9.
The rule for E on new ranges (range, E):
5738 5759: 0.1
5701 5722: 2.1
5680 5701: 0.0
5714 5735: 1.8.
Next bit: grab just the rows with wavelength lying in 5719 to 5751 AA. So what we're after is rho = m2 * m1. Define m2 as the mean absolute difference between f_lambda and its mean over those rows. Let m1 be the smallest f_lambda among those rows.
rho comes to 34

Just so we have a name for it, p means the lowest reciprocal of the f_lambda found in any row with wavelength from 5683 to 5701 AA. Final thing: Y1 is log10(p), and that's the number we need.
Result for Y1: -1.80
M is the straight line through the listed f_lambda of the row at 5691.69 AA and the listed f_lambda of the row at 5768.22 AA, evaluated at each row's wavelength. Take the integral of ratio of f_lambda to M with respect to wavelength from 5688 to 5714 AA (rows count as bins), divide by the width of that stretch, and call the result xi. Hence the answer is 0.98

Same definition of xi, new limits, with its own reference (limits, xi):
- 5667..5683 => 1.02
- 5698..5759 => 0.99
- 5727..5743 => 1.02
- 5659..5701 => 1.01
